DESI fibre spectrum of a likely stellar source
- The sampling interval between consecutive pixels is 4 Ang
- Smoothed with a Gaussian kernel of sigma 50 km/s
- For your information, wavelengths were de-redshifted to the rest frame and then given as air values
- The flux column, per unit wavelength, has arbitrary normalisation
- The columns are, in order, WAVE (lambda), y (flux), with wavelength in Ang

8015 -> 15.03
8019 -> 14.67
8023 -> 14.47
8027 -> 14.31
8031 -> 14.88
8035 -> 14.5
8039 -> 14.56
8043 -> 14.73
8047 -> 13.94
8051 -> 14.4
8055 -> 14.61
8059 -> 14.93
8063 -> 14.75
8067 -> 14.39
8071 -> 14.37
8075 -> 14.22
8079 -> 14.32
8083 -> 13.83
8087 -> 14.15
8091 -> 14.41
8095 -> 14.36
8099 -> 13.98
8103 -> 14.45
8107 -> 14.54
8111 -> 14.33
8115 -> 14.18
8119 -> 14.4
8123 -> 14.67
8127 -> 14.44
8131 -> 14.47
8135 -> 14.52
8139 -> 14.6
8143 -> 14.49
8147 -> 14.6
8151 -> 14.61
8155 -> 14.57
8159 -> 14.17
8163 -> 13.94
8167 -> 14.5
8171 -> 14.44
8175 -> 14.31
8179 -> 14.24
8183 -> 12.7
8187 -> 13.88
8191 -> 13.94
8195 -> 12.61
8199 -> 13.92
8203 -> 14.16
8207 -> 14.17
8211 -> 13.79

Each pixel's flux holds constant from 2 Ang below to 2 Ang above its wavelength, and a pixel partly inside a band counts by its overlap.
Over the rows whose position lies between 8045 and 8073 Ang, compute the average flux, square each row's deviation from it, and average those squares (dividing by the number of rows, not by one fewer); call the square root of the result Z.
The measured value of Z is 0.30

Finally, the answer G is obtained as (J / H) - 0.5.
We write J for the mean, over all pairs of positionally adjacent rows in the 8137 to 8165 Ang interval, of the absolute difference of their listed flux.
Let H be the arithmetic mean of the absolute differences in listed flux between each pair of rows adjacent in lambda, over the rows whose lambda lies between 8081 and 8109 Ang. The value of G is 0.1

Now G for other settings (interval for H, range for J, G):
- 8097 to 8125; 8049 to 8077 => 0.4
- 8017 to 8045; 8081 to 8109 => 0.5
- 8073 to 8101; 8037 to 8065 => 0.8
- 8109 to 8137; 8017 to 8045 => 1.1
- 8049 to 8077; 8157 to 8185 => 1.6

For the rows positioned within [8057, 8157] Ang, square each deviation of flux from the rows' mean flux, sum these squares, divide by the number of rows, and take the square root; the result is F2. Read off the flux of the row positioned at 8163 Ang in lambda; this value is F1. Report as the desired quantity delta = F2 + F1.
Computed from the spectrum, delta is 14.2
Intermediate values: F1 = 13.94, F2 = 0.23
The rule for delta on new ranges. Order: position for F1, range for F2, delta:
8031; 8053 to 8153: 15.1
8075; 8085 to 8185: 14.6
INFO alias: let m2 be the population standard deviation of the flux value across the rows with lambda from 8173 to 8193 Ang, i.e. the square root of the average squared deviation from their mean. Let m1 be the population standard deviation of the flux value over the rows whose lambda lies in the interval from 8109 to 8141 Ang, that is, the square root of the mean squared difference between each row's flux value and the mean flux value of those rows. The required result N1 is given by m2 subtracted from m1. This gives -0.44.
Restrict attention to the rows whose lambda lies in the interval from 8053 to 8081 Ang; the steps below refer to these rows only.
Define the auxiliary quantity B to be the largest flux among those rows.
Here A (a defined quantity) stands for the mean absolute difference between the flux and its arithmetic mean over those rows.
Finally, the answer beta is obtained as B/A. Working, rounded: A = 0.21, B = 14.93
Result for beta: 70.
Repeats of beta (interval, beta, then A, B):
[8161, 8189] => 34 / 0.42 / 14.5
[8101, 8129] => 135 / 0.11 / 14.67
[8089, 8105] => 90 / 0.16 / 14.45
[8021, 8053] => 77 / 0.19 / 14.88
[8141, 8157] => 377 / 0.04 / 14.61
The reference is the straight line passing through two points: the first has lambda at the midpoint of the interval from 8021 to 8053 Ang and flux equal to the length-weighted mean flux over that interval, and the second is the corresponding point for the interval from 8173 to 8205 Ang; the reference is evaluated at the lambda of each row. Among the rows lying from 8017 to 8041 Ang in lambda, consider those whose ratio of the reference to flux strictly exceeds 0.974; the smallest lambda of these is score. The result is 8019 Ang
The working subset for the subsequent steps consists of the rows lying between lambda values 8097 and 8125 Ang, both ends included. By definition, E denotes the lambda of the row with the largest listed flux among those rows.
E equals 8123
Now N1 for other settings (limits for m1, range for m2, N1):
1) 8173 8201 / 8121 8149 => 0.57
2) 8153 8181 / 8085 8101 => 0.03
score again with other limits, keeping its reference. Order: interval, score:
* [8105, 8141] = 8111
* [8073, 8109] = 8075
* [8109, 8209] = 8111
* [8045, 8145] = 8047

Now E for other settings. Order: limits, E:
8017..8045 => 8031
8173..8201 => 8175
